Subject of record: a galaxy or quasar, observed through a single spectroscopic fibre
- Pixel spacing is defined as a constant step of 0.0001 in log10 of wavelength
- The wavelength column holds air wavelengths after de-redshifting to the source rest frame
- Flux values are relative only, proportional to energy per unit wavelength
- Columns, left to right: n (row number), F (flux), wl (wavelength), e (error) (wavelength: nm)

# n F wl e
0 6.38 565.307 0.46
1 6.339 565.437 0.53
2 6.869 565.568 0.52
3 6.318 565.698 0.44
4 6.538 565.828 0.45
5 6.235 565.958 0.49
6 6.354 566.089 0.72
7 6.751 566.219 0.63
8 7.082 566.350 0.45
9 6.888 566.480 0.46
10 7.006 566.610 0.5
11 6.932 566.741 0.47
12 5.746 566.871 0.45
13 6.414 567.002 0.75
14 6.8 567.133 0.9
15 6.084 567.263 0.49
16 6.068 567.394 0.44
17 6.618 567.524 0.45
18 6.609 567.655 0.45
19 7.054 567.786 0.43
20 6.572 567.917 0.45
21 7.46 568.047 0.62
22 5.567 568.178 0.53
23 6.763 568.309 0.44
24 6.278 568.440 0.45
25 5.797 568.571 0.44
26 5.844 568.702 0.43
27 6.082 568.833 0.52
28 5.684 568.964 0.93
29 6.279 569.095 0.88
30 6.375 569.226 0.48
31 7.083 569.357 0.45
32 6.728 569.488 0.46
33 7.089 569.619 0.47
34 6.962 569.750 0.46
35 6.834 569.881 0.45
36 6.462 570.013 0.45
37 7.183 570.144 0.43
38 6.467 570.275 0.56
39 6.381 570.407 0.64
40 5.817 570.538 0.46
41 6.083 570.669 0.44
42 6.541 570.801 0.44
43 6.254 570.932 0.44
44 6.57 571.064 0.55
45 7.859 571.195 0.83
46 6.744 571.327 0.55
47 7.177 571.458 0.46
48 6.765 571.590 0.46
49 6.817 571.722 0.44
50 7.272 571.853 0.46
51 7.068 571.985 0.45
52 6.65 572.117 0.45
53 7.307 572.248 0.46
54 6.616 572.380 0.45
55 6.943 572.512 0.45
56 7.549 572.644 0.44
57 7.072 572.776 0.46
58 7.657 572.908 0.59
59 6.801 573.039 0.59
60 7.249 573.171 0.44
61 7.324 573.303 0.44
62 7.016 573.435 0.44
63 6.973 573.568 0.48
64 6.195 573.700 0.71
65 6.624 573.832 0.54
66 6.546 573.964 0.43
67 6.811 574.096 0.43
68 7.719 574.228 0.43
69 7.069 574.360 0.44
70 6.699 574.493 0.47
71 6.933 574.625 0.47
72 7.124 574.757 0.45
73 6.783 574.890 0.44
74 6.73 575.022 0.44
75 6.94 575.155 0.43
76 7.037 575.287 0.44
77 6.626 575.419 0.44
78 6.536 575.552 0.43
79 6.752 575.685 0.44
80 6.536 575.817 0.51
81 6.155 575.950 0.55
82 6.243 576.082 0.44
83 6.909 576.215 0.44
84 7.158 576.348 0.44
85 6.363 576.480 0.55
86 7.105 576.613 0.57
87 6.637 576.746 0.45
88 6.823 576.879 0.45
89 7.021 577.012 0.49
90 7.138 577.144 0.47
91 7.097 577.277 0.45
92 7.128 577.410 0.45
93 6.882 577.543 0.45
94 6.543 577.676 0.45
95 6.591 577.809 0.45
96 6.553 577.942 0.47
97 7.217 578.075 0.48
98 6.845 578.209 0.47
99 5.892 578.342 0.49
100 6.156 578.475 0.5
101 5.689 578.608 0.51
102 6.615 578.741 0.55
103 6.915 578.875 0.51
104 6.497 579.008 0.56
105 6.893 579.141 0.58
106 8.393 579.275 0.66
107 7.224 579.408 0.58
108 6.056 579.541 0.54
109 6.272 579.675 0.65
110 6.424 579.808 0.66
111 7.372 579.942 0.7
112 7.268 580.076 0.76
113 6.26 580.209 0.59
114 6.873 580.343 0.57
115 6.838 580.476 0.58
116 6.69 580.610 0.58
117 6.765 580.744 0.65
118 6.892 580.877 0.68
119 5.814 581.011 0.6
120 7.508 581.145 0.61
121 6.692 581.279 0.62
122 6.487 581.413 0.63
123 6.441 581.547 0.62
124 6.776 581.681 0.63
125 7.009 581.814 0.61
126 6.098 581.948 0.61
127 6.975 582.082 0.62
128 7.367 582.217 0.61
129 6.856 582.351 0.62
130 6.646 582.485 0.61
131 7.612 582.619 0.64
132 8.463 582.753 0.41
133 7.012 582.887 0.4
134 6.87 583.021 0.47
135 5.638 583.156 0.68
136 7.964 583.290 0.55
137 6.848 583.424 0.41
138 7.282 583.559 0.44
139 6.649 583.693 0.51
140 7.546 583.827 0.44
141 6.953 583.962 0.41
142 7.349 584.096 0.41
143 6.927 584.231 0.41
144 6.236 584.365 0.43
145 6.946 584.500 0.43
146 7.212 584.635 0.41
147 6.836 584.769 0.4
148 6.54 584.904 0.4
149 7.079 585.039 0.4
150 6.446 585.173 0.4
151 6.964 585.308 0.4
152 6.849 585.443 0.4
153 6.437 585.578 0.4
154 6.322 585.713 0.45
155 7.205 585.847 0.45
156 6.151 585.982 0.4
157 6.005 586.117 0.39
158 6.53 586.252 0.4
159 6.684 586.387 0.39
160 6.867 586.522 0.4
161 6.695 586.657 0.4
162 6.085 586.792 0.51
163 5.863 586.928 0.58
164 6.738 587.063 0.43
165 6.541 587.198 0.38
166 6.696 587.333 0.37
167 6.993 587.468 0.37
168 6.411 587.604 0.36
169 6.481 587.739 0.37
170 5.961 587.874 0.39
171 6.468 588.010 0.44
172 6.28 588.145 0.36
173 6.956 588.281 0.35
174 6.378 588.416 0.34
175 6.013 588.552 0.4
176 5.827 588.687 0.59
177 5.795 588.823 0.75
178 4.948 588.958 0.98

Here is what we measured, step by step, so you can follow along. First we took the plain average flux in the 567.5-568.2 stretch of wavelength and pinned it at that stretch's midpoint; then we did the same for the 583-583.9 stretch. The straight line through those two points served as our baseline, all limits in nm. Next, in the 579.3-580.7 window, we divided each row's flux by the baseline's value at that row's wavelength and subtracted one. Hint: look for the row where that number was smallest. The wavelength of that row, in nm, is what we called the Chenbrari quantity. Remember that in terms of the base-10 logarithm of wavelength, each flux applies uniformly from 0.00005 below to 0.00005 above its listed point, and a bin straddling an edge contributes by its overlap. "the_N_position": 579.541 nm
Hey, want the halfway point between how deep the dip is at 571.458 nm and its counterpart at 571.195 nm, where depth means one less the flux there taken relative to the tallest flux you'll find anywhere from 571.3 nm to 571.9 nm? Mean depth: -0.034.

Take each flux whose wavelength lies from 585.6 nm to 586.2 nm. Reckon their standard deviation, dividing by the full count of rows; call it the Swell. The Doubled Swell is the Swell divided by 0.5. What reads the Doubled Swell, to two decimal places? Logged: 0.93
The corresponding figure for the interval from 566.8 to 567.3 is 0.78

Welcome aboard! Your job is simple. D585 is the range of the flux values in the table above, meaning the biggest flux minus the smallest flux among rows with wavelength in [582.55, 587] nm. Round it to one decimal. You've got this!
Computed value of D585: 2.8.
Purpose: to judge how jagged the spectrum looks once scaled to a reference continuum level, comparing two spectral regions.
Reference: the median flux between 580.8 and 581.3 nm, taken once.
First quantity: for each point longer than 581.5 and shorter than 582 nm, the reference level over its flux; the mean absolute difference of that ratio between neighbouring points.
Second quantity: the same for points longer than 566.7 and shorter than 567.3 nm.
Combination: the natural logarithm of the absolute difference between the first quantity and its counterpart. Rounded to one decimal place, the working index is -3.0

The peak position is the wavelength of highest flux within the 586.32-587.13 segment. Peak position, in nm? 586.522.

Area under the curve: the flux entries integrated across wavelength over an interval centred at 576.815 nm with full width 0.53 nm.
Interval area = 3.66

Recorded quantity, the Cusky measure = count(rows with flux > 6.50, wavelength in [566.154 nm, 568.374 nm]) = 12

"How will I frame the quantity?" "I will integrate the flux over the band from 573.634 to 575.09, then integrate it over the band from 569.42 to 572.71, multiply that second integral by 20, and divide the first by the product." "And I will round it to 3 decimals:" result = 0.022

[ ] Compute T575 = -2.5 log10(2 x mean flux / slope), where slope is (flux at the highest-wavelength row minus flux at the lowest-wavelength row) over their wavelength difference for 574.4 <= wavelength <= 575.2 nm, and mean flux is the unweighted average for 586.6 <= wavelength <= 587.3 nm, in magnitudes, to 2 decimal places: -3.86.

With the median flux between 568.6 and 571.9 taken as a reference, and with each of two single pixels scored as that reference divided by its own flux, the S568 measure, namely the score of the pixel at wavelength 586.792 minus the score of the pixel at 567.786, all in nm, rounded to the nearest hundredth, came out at 0.15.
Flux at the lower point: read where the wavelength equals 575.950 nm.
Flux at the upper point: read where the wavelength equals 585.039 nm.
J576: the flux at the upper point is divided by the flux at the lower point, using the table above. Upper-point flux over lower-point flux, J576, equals 1.15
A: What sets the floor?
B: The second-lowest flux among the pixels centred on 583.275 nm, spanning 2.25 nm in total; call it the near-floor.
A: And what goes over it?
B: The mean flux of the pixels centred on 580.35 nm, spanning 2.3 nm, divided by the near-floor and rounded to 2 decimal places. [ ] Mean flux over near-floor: 1.09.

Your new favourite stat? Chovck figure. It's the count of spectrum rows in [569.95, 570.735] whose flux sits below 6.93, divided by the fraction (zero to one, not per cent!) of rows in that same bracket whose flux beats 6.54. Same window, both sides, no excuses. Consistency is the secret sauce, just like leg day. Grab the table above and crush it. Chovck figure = 30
